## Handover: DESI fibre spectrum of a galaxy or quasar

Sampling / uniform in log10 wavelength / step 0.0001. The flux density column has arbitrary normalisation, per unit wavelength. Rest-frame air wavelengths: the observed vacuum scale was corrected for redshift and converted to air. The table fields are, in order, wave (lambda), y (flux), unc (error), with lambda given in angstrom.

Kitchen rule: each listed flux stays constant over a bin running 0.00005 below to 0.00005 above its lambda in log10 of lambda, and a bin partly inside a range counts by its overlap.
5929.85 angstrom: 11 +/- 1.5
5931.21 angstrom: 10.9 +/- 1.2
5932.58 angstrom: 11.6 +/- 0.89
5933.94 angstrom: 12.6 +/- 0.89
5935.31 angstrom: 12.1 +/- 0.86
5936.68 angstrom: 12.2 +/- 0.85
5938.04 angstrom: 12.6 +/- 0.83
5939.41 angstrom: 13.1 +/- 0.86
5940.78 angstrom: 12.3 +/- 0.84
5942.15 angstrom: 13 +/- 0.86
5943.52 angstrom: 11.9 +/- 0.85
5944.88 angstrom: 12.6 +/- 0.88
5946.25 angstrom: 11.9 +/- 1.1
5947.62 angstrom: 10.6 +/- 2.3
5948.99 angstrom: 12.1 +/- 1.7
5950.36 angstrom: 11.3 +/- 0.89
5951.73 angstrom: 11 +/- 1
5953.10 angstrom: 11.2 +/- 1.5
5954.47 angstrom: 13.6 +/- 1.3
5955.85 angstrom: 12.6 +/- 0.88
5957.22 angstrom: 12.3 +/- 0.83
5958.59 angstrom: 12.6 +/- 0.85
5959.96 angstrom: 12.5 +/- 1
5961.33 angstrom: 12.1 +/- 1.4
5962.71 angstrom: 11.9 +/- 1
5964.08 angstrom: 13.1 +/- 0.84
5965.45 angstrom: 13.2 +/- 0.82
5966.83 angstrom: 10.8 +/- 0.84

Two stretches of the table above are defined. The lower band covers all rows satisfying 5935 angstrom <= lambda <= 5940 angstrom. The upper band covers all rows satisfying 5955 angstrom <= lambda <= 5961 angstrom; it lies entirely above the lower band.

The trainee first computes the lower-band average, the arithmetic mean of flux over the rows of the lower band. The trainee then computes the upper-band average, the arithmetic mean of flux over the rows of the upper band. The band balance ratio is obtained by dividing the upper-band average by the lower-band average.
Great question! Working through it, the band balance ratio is 1.00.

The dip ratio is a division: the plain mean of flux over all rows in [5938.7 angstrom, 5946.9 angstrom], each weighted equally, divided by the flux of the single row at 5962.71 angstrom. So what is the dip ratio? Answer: 1.05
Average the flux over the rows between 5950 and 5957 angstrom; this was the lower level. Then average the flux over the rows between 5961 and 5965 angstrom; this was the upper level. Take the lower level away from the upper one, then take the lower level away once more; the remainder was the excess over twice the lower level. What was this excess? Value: -11.5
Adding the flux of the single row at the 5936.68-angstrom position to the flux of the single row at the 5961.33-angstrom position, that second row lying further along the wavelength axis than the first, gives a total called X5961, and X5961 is 24.3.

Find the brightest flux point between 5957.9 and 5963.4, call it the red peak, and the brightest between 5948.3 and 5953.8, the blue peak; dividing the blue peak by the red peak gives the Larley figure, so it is 0.96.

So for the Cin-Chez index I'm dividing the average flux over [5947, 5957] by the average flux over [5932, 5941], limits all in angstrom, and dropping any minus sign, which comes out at 0.95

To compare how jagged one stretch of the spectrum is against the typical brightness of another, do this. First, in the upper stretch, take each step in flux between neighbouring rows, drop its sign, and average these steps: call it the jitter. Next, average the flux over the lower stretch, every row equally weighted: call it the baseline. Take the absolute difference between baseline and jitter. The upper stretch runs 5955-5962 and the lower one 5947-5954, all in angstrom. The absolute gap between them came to 11.0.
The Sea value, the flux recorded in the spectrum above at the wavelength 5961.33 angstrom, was 12.1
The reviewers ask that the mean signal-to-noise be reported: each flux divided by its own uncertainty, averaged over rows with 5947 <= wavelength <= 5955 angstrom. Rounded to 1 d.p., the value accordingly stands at 8.9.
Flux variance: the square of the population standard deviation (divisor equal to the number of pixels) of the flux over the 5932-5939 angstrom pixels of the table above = 0.14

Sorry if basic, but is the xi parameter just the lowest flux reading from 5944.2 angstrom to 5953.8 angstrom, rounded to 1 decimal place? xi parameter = 10.6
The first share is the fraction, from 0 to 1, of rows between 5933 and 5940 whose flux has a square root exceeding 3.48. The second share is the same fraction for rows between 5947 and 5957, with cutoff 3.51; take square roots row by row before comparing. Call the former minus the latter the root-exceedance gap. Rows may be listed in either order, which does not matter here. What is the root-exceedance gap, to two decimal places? 0.51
